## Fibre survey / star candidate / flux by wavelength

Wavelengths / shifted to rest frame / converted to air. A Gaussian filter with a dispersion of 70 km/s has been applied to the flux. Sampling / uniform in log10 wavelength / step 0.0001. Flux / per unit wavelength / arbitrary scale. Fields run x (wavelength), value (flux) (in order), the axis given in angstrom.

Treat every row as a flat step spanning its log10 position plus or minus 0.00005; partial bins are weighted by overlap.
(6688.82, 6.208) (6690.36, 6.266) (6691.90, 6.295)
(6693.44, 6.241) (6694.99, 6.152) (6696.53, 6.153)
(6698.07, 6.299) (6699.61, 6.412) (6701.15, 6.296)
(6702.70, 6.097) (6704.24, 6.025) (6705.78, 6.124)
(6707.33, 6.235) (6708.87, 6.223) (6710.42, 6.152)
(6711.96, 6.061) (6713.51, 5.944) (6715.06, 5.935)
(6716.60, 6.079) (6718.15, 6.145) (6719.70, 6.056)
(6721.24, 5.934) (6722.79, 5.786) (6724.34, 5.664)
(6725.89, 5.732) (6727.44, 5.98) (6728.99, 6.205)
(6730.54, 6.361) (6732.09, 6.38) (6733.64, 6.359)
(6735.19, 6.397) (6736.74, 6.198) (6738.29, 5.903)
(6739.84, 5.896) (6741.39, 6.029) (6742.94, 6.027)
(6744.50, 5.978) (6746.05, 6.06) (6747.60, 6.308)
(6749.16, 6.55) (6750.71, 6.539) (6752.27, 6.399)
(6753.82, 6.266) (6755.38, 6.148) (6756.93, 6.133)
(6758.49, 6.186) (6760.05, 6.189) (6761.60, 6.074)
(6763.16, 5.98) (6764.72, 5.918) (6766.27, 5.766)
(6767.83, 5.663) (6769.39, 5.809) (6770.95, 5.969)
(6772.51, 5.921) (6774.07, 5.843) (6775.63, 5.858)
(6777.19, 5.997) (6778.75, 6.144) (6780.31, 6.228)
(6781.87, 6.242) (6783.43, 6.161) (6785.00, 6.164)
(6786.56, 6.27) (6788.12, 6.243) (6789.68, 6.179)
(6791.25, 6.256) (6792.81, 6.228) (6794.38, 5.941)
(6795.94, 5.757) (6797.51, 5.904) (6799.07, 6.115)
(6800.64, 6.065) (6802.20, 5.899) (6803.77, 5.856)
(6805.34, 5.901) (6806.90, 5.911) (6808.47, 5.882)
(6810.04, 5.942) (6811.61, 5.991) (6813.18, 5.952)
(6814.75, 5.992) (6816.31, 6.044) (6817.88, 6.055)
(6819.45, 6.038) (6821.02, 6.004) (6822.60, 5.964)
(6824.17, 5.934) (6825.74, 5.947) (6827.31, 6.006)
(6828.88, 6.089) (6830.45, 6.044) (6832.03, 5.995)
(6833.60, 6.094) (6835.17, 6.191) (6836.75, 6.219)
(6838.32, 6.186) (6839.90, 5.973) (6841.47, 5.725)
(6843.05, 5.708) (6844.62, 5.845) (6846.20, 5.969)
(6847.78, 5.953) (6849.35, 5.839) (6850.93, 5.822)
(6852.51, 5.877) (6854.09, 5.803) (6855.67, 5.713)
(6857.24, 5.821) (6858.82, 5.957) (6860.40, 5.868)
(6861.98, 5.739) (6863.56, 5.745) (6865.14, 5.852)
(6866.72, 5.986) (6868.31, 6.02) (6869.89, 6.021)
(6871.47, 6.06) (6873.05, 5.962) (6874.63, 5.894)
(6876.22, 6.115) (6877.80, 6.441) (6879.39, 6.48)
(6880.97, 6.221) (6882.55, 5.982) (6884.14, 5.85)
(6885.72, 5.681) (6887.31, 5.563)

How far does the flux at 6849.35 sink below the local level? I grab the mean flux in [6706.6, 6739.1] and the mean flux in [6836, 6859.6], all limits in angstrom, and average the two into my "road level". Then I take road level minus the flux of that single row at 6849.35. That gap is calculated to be 0.15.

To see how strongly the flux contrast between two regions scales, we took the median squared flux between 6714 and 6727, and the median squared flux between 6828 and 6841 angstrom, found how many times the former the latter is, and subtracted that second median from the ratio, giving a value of -36.1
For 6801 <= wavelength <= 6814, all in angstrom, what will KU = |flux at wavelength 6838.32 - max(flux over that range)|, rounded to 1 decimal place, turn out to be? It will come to 0.2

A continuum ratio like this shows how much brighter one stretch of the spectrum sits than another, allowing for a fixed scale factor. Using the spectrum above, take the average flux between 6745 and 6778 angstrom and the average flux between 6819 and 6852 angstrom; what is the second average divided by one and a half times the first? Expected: 0.656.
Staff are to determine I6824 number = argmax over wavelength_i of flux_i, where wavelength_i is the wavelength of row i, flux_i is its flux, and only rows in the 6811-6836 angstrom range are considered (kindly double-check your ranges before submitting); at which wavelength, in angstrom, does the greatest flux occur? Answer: 6835.17 angstrom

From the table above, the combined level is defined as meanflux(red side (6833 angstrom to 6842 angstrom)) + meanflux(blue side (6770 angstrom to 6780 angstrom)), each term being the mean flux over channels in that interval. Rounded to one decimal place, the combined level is 12.0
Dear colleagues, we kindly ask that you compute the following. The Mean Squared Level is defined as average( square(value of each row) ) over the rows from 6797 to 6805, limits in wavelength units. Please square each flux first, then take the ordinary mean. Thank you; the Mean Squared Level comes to 35.6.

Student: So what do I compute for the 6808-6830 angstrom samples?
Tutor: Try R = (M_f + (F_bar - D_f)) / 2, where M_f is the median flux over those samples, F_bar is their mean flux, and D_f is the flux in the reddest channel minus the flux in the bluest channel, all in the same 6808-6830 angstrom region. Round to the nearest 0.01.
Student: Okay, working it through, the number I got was 5.89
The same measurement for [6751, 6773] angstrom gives 6.27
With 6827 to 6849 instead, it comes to 6.03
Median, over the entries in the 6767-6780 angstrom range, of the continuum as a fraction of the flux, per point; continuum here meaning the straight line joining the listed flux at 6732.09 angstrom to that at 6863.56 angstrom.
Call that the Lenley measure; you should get 1.05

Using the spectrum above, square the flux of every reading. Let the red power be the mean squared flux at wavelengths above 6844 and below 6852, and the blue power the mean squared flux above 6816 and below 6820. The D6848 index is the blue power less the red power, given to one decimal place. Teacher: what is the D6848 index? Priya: 1.9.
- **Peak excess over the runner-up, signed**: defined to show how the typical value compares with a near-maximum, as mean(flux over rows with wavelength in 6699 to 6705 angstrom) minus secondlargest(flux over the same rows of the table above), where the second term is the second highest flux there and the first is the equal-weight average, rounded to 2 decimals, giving -0.09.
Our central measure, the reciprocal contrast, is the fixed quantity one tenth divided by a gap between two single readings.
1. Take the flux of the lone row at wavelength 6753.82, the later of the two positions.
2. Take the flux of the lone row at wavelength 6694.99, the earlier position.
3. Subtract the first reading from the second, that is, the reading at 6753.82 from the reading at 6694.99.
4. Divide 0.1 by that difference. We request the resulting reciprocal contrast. -0.9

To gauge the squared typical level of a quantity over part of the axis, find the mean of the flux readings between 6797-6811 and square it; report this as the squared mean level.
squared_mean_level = 35.3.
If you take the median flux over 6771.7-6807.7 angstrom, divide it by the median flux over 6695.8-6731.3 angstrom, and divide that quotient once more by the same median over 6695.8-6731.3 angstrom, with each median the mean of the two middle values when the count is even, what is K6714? 0.163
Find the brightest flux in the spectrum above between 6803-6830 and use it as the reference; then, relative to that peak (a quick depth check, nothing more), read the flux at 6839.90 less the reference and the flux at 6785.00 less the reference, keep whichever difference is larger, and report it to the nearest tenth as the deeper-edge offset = 0.1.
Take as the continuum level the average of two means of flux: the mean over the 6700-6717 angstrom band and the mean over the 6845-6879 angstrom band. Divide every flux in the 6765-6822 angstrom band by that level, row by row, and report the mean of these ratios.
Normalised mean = 1.00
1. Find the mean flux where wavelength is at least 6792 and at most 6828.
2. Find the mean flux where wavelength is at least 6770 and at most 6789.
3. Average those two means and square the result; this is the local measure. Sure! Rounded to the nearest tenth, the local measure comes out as 36.3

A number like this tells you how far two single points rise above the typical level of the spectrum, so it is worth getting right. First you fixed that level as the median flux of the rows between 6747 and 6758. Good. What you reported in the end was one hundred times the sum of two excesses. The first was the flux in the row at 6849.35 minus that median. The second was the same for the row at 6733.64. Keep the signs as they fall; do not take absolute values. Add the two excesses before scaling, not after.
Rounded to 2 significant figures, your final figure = -42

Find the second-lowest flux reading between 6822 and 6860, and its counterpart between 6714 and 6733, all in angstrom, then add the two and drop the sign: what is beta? 11.4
